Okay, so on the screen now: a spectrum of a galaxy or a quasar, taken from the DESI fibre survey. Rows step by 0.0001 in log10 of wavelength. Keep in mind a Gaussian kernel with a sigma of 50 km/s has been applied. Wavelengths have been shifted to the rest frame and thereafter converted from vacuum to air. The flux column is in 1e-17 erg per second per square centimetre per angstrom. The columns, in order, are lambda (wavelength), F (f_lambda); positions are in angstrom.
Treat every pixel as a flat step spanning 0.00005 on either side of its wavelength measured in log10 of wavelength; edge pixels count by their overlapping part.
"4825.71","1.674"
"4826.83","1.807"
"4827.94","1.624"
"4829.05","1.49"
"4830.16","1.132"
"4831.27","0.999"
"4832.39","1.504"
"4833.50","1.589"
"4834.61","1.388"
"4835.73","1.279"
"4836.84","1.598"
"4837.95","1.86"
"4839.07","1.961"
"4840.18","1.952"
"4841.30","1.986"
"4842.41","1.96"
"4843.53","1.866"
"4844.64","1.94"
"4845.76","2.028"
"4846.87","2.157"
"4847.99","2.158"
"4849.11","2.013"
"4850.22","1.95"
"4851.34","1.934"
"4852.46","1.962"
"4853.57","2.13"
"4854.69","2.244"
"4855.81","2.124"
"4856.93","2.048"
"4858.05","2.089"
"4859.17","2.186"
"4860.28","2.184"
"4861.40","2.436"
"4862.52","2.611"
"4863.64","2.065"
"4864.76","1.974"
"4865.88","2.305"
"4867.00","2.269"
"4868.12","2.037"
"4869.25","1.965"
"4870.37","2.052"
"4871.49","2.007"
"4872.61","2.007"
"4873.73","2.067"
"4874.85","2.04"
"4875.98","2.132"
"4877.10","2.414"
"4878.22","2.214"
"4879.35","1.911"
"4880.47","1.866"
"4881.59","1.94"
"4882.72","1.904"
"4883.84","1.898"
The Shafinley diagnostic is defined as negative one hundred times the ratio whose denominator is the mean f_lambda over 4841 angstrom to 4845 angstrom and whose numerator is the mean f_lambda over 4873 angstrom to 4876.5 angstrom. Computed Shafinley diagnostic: -107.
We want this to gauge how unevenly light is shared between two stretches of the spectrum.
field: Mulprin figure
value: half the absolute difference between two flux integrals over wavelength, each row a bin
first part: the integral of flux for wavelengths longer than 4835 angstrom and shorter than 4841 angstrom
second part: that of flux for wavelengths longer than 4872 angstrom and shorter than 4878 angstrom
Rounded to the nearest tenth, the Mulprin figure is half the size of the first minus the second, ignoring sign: 1.2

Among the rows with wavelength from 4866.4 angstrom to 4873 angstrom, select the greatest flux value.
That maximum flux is 2.269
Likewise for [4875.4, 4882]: 2.414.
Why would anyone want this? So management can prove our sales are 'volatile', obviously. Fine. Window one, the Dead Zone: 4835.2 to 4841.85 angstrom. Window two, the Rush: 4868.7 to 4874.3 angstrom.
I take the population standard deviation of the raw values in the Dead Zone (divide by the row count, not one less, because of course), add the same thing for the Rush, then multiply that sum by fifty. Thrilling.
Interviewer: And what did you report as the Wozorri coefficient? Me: 15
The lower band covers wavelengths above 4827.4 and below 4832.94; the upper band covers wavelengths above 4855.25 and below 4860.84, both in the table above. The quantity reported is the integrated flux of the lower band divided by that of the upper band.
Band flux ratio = 0.63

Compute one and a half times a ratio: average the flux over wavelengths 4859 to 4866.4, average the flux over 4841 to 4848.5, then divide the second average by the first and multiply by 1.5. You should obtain 1.34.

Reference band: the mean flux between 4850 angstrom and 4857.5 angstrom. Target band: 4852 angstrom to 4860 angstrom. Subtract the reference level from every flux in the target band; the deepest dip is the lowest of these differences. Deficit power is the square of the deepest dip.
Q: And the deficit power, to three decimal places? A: 0.009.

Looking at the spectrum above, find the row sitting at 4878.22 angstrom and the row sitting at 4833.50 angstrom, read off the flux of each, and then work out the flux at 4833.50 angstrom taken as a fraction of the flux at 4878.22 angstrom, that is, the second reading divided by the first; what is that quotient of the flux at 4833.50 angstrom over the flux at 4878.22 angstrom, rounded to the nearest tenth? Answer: 0.7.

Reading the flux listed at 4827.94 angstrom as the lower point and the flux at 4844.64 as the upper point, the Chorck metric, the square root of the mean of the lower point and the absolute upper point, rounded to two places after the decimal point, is 1.33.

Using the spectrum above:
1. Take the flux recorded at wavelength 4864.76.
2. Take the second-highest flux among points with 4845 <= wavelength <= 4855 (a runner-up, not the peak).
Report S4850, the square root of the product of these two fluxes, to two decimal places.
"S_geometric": 2.06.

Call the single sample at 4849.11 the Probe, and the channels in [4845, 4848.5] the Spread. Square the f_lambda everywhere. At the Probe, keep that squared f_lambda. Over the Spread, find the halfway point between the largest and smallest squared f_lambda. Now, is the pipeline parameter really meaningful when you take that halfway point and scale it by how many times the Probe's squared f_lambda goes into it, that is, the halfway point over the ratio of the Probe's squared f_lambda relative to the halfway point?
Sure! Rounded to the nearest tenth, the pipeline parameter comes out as 4.7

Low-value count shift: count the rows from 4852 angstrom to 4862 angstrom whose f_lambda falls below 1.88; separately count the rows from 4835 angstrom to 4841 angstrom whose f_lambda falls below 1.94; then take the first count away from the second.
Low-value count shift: 3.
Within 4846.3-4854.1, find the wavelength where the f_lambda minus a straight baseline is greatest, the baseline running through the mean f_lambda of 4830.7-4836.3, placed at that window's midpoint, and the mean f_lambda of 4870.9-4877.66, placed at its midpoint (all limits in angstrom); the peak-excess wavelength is 4846.87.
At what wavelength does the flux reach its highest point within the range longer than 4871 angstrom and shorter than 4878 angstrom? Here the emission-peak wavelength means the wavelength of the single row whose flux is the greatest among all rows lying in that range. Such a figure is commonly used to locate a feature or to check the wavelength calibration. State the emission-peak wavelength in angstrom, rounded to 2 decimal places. 4877.10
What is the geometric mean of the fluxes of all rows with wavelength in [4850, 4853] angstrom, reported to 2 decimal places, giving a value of 1.95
